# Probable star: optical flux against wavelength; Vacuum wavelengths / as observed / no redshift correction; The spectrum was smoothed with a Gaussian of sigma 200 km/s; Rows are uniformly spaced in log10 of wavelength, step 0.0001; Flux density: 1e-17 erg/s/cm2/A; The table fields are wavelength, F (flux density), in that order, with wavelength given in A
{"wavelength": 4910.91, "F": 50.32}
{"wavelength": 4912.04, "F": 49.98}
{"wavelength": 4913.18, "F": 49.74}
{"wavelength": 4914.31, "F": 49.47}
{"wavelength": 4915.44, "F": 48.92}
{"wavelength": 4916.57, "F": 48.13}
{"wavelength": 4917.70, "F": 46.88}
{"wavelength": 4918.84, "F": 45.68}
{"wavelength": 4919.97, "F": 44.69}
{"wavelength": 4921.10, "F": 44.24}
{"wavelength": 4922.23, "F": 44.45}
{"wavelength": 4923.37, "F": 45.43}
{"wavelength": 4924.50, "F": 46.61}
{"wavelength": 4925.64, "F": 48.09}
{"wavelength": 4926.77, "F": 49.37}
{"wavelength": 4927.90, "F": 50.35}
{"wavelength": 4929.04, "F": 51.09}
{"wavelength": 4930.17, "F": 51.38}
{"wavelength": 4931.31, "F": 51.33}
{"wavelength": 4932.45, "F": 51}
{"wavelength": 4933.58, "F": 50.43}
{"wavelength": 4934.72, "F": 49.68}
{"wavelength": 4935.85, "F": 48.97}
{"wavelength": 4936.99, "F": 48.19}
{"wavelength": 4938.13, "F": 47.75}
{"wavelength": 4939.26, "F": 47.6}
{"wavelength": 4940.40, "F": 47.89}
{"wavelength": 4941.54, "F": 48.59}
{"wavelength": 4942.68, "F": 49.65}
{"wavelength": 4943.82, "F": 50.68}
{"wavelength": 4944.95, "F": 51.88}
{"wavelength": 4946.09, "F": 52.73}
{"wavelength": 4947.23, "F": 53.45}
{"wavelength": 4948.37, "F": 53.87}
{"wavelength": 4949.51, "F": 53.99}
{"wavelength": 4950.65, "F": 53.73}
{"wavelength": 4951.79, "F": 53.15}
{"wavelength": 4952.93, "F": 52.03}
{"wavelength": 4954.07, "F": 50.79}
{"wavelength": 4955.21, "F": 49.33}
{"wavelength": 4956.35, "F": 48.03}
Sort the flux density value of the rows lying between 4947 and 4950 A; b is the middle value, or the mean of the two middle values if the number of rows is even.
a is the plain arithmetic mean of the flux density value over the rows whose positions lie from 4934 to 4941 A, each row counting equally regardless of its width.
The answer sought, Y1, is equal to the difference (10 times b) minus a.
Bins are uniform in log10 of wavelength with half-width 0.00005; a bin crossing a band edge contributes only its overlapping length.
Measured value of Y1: 490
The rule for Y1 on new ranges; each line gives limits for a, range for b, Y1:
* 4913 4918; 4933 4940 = 437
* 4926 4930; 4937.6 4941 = 427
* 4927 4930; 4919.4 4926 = 400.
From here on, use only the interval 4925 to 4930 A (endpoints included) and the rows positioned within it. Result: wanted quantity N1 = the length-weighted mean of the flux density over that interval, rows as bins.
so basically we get 49.8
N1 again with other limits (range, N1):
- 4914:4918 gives 48.4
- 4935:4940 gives 48.3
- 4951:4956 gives 51.3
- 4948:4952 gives 53.7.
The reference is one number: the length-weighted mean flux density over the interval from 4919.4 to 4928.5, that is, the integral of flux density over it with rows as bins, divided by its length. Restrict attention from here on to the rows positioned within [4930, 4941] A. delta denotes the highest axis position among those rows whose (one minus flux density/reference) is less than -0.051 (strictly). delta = 4934.72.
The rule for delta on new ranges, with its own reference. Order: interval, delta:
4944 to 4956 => 4955.21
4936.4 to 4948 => 4947.23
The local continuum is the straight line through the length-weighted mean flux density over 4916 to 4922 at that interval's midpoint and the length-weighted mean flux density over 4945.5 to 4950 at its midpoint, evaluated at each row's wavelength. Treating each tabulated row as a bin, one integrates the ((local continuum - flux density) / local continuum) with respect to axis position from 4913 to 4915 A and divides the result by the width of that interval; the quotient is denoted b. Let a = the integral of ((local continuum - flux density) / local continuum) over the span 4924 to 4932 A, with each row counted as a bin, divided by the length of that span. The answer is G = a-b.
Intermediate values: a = -0.03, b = -0.11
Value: 0.08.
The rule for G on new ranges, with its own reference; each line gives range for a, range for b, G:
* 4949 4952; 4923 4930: 0.03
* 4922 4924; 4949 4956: -0.01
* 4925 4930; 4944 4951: -0.04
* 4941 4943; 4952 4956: -0.02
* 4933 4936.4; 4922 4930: 0.02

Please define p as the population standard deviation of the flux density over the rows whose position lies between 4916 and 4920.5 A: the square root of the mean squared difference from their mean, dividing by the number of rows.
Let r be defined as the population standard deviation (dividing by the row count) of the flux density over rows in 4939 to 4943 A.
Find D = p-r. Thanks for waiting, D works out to 0.5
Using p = 1.29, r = 0.8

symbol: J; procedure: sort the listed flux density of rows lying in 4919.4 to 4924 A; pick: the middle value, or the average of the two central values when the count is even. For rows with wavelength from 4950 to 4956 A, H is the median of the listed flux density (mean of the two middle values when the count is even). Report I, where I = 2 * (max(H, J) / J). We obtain 2.3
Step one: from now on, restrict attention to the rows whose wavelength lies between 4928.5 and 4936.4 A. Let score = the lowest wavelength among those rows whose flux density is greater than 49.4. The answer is 4929.04 A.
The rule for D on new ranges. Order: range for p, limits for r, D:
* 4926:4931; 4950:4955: -0.3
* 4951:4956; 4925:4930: 0.3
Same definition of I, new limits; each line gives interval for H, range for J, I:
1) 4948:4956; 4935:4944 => 2.2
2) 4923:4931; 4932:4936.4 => 2.0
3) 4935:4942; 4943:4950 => 2.0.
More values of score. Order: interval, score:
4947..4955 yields 4947.23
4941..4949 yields 4942.68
